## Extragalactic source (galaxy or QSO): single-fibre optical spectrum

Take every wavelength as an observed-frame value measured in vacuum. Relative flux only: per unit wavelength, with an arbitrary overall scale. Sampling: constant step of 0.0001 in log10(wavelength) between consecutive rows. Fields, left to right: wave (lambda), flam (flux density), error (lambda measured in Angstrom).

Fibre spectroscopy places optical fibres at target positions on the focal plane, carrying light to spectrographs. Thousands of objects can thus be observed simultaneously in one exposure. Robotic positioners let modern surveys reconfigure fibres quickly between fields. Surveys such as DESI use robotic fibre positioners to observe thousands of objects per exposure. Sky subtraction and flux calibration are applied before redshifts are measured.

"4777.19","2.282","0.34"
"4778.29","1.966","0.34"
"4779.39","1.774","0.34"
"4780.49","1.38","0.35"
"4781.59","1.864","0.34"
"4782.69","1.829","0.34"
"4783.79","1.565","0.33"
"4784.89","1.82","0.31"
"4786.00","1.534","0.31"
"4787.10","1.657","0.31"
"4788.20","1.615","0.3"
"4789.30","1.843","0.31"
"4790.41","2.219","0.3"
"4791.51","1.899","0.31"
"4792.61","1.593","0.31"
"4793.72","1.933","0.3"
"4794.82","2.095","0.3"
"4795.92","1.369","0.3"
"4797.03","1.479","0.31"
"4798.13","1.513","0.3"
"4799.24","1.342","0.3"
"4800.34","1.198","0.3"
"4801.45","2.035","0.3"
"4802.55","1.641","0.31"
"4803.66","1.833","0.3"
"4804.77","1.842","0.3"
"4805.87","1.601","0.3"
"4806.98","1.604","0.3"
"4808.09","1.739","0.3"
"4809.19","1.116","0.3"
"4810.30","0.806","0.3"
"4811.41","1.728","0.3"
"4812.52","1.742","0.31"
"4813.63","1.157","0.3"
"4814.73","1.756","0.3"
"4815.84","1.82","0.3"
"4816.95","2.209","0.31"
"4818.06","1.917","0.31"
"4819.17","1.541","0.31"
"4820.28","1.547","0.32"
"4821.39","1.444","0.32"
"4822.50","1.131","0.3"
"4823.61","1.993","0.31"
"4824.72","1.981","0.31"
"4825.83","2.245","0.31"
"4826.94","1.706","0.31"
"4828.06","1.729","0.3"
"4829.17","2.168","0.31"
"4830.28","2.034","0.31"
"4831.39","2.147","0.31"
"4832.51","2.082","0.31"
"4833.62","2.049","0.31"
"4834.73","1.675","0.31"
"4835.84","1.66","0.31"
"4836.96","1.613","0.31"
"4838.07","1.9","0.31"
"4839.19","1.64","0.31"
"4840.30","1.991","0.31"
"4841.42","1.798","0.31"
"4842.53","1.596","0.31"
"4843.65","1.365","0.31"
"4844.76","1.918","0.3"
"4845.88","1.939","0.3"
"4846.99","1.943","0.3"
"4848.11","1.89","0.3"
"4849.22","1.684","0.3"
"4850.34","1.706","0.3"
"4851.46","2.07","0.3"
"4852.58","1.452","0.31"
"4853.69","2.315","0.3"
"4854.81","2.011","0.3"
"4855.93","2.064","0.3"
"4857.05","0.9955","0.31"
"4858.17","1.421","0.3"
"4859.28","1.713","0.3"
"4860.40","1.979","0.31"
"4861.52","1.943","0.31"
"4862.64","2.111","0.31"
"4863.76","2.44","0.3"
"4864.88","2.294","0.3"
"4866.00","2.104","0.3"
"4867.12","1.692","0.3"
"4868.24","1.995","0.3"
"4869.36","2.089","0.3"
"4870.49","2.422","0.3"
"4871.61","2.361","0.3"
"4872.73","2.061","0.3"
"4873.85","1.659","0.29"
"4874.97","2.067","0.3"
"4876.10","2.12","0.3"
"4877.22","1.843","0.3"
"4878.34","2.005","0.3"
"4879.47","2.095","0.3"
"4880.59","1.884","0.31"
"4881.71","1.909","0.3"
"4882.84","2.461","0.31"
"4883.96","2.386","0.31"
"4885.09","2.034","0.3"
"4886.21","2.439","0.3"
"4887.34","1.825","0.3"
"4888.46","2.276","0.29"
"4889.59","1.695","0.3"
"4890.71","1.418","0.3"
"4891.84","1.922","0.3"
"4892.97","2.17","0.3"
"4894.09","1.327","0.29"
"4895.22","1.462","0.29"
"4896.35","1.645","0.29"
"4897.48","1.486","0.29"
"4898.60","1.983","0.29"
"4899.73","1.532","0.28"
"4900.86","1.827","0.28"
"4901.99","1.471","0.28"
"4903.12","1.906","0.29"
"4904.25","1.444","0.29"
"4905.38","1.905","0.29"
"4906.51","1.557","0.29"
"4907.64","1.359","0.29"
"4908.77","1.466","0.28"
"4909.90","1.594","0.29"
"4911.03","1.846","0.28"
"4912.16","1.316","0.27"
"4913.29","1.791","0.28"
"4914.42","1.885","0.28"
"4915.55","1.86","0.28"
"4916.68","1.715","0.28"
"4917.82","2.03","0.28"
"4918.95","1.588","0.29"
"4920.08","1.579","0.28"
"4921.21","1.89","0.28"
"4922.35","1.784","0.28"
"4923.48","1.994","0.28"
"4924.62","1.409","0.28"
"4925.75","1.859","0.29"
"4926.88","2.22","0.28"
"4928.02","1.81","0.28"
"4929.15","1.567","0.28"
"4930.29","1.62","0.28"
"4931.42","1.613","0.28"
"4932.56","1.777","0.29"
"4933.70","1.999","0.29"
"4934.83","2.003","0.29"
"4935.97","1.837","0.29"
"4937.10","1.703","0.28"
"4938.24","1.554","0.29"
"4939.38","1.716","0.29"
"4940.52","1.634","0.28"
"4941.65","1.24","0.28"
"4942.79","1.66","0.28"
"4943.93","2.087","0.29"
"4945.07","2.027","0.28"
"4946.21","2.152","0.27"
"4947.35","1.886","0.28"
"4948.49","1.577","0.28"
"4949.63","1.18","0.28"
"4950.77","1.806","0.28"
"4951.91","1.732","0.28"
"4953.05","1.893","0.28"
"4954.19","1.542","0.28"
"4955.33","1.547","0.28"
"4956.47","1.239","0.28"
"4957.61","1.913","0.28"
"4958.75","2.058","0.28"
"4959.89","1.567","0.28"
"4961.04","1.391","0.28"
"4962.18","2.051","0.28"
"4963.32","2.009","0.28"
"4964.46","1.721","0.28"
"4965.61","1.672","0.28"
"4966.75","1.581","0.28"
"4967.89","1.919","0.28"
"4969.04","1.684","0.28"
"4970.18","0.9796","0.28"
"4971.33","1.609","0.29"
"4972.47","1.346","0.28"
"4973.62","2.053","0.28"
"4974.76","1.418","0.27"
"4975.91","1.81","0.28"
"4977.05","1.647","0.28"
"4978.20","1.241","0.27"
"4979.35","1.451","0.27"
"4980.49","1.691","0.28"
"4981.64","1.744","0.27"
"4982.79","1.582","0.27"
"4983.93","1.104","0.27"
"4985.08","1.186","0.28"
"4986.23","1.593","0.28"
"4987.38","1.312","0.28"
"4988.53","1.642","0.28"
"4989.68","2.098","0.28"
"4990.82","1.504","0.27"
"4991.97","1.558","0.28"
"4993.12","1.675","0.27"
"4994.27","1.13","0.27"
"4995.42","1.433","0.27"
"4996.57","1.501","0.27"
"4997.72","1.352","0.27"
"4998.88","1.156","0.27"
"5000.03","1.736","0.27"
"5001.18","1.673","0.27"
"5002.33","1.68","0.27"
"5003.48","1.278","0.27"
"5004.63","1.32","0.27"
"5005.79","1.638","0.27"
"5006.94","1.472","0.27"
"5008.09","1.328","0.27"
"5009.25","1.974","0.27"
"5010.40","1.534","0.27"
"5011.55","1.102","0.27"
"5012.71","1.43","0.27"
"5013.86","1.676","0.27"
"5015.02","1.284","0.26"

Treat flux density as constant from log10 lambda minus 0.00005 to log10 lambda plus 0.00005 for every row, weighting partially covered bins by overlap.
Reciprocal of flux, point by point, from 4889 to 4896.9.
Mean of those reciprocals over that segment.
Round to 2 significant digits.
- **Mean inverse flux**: 0.62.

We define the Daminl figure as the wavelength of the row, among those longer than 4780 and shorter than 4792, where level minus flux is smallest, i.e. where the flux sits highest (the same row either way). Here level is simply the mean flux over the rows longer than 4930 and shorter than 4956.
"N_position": 4790.41 Angstrom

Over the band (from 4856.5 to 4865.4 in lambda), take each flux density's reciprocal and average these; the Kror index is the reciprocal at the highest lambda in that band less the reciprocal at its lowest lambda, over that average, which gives -1.0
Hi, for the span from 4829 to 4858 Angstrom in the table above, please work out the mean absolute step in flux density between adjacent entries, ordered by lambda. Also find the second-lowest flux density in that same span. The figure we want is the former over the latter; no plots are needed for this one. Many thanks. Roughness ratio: 0.19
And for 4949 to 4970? 0.22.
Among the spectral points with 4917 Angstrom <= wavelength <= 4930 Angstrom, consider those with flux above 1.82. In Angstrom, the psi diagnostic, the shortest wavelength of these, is 4917.82 Angstrom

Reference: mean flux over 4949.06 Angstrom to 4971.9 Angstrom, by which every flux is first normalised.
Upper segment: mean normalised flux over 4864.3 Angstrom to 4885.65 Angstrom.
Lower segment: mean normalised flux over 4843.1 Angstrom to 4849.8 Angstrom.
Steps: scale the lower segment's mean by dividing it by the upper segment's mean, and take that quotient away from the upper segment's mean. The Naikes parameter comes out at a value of 0.39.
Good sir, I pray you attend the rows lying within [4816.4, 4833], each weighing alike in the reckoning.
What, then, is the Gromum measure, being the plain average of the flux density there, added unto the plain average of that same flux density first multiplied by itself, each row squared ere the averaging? 5.4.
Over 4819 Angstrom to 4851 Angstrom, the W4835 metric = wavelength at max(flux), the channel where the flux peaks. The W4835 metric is 4825.83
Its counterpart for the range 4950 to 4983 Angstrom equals 4958.75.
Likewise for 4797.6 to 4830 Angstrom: 4825.83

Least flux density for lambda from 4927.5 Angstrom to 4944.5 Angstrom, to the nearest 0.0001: 1.2400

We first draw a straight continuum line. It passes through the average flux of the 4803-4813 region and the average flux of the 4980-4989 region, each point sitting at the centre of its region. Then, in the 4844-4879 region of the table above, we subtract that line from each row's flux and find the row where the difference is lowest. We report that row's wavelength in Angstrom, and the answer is 4857.05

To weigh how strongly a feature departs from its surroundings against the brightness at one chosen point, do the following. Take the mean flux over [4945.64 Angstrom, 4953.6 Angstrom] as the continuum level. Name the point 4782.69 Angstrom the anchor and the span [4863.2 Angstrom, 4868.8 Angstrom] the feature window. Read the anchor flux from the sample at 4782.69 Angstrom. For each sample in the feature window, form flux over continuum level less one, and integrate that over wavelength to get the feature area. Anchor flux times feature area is 2.1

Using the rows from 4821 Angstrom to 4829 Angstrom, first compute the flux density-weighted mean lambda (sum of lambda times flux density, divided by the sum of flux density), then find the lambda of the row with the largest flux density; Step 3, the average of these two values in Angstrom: 4825.4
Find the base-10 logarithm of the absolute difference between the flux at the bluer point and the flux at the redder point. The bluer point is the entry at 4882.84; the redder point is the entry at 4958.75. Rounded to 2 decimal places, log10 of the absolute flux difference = -0.39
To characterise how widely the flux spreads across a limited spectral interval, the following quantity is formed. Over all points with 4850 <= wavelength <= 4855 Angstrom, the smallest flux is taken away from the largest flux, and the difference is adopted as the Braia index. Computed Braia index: 0.86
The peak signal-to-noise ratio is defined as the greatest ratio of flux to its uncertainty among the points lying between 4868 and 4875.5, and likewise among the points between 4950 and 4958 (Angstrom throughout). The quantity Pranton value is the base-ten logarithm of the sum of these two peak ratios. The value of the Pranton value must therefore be 1.17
